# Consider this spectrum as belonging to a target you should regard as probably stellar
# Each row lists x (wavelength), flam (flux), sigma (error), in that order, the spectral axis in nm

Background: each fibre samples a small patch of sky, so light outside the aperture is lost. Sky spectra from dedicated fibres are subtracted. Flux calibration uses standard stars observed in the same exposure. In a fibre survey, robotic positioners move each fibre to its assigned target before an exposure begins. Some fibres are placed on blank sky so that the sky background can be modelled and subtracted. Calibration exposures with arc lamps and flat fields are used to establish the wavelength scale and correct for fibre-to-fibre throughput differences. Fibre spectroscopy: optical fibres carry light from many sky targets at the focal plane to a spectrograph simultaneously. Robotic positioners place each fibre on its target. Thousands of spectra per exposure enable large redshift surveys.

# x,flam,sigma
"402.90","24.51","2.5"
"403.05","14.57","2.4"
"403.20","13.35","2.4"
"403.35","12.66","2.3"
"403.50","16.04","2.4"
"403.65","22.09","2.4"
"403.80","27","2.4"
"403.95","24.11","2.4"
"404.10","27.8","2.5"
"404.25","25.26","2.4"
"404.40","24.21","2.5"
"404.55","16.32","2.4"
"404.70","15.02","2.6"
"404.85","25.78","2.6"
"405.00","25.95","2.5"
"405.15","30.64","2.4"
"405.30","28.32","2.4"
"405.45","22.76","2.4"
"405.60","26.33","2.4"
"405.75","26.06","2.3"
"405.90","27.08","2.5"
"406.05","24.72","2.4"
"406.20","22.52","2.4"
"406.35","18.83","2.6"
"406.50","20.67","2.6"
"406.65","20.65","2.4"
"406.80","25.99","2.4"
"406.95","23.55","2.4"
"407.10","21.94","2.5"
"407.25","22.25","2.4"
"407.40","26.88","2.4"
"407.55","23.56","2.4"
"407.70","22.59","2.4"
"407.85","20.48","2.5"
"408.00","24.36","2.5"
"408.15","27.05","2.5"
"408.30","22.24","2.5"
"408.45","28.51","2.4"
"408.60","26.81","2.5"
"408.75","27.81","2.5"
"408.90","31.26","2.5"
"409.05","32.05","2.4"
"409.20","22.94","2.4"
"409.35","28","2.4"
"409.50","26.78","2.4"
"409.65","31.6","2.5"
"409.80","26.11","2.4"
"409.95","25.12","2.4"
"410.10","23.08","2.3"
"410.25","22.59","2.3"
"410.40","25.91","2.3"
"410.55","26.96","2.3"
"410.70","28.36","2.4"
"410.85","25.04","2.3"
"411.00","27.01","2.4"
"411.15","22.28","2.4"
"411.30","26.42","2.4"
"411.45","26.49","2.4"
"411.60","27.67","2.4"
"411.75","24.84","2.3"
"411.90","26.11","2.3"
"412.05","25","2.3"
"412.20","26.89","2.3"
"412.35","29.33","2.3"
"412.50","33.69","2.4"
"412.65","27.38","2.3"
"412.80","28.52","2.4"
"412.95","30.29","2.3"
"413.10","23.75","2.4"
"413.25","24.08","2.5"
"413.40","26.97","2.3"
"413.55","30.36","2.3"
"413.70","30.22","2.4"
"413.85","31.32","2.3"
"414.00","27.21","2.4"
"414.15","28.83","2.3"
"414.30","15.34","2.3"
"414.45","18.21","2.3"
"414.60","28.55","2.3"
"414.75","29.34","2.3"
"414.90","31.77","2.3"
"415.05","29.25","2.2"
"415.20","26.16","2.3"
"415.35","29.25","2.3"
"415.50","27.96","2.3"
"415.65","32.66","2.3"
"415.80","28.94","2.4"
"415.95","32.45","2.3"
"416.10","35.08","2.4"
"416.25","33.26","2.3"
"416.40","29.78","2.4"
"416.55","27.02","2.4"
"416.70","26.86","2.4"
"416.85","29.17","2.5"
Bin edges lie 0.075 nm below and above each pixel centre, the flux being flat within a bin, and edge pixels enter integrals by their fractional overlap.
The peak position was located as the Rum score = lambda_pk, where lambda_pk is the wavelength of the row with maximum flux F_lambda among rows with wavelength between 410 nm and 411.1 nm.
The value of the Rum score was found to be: 410.70 nm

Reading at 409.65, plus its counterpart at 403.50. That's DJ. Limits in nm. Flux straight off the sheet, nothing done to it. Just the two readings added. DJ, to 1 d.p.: 47.6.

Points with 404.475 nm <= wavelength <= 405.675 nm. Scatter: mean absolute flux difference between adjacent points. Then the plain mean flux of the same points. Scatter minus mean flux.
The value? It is -20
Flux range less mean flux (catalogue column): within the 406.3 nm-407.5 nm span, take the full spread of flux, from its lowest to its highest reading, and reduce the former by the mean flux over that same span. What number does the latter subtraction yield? -15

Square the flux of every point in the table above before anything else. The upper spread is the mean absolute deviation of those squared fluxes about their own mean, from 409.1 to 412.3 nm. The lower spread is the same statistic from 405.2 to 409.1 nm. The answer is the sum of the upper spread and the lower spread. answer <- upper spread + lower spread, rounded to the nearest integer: 223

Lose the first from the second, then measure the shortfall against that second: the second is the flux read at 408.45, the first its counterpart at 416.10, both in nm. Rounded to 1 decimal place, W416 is -0.2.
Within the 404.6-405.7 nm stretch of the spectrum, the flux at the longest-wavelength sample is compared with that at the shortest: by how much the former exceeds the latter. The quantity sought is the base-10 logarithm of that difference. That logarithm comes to 1.1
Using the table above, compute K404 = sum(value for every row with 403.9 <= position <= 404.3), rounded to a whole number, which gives 77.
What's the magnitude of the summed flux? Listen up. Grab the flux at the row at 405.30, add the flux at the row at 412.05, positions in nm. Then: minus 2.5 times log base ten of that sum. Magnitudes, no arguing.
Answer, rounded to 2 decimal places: -4.32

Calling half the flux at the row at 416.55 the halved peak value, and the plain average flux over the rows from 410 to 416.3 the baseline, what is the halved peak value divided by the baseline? 0.49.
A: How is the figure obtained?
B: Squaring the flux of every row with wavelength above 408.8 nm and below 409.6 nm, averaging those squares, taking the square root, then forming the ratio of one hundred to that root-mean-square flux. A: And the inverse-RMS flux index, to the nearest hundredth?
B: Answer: 3.52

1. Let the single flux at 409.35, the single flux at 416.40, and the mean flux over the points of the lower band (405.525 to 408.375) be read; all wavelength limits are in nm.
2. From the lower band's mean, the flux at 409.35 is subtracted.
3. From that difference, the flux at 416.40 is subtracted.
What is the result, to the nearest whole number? -34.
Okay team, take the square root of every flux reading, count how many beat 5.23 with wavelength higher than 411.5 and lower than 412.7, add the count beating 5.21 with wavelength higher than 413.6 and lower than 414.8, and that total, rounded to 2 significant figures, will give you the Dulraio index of 10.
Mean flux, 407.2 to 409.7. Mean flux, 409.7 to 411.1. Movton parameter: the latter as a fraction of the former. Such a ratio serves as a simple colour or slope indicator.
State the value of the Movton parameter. 0.98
